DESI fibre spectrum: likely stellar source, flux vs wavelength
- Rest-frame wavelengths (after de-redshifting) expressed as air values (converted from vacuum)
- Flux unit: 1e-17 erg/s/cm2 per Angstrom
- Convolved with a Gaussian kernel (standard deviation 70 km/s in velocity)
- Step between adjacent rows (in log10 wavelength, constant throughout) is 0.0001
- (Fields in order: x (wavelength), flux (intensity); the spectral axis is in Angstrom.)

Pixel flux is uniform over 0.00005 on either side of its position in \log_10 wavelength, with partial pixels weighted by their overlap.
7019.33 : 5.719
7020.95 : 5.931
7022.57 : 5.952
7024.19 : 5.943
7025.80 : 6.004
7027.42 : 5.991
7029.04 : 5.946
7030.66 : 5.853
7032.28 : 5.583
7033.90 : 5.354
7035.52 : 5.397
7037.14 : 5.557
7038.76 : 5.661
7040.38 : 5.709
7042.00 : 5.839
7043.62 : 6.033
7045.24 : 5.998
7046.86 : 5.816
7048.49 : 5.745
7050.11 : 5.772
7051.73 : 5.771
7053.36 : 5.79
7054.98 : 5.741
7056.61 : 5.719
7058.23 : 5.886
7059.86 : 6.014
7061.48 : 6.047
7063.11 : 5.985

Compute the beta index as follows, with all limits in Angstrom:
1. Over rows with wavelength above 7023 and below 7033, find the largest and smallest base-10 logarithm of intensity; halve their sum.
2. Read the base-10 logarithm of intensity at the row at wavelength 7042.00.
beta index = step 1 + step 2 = 1.53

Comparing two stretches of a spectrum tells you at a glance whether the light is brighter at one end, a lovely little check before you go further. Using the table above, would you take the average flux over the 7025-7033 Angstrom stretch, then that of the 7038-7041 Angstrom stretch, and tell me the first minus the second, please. 0.19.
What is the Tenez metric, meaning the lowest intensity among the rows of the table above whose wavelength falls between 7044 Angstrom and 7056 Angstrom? 5.741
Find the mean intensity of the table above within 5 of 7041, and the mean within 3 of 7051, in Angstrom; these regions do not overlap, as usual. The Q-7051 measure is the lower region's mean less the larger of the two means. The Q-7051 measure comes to 0.00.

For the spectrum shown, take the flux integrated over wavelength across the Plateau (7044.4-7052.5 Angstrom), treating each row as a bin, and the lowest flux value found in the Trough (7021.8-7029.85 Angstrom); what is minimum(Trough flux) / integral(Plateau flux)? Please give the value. 0.126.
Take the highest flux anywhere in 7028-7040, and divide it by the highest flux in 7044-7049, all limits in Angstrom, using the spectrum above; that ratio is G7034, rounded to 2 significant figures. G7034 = 0.99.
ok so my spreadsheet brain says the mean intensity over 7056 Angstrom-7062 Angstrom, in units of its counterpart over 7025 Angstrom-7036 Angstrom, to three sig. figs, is 1.03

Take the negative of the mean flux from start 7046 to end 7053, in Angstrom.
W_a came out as -5.78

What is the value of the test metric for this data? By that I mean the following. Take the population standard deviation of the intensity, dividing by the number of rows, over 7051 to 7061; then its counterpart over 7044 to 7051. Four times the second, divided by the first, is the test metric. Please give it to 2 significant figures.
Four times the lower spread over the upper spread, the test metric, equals 3.9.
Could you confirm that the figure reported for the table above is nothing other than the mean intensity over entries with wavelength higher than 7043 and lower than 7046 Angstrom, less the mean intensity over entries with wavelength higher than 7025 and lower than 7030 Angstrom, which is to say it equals 0.0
